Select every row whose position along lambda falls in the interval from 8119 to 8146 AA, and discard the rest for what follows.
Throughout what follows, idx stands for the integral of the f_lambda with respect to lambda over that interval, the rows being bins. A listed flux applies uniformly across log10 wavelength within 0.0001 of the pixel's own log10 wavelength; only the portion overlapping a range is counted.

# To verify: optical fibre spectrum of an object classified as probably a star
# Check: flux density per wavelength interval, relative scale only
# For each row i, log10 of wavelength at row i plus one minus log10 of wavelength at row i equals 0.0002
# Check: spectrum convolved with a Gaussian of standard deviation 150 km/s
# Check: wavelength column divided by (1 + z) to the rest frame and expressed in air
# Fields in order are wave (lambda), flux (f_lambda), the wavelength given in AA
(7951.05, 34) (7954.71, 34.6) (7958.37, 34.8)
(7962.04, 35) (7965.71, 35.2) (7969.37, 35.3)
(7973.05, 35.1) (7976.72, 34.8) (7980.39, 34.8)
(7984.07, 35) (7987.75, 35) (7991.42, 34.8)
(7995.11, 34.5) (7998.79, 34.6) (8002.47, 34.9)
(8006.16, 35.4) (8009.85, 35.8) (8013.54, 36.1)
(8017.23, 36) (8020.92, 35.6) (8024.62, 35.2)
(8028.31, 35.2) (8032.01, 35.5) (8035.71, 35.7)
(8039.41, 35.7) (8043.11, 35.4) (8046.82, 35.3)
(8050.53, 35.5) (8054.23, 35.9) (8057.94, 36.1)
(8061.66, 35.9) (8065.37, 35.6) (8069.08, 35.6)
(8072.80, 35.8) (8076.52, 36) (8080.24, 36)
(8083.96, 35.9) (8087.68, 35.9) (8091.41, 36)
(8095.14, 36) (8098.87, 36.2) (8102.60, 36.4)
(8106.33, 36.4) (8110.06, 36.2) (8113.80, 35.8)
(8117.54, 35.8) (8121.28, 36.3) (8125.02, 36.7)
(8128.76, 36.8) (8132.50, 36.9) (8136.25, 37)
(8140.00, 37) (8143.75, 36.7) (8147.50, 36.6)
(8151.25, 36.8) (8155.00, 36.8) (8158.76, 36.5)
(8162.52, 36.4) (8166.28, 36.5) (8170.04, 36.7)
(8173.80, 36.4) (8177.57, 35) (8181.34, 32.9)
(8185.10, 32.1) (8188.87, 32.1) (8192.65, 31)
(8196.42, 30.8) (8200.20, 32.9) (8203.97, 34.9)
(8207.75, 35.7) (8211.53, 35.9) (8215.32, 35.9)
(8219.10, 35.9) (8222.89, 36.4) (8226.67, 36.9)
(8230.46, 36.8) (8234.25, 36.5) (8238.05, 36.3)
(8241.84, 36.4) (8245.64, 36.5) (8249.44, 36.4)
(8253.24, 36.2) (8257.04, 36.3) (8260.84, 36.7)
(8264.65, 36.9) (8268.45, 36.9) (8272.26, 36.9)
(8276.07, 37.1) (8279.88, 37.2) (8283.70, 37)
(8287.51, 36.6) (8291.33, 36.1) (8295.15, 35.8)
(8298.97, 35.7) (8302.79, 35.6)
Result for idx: 992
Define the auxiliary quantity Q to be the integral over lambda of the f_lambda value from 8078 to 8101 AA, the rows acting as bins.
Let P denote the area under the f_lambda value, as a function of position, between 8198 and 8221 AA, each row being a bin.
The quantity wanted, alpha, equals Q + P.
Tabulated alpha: 1636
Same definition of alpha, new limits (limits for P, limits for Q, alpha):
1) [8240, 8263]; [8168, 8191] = 1624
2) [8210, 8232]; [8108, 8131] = 1633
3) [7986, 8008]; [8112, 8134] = 1568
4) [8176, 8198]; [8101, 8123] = 1506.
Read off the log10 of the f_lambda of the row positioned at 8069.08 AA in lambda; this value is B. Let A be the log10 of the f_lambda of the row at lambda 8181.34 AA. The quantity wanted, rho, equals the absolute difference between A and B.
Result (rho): 0.034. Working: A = 1.52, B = 1.55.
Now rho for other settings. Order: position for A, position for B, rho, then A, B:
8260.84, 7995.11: 0.027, 1.56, 1.54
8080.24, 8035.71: 0.004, 1.56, 1.55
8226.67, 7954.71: 0.028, 1.57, 1.54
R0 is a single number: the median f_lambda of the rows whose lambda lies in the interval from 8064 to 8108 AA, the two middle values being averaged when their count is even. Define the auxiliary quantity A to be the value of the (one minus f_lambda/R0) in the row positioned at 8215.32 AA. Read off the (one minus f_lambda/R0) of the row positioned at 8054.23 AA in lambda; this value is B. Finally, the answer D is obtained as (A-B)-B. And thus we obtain 0.00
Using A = 0.003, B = 0.00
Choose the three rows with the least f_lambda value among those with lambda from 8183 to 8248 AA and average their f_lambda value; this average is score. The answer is 31.3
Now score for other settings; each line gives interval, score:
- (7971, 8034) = 34.6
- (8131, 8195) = 31.7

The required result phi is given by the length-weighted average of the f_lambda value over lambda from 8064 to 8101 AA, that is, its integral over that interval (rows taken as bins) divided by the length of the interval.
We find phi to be 35.9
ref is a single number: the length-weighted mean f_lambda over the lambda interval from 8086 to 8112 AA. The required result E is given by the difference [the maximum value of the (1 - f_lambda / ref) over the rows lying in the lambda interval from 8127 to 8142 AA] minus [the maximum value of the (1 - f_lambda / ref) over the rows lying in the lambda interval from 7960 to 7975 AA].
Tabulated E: -0.05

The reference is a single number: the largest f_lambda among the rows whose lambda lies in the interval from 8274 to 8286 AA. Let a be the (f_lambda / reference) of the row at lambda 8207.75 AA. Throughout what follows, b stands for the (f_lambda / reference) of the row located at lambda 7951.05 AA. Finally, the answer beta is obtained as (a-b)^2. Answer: 0.0021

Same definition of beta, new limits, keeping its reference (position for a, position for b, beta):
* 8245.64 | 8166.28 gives 0.0000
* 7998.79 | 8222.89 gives 0.0023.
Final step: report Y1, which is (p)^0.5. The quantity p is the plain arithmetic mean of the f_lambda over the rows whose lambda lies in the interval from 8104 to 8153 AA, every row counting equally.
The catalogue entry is 6.04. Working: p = 36.5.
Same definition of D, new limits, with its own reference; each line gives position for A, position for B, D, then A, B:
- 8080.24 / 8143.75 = 0.04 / 0.000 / -0.02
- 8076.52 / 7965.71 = -0.04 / 0.000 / 0.02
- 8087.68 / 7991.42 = -0.06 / 0.003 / 0.03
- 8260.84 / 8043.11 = -0.05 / -0.019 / 0.02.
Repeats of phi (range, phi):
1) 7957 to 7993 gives 35.0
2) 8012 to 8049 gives 35.6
